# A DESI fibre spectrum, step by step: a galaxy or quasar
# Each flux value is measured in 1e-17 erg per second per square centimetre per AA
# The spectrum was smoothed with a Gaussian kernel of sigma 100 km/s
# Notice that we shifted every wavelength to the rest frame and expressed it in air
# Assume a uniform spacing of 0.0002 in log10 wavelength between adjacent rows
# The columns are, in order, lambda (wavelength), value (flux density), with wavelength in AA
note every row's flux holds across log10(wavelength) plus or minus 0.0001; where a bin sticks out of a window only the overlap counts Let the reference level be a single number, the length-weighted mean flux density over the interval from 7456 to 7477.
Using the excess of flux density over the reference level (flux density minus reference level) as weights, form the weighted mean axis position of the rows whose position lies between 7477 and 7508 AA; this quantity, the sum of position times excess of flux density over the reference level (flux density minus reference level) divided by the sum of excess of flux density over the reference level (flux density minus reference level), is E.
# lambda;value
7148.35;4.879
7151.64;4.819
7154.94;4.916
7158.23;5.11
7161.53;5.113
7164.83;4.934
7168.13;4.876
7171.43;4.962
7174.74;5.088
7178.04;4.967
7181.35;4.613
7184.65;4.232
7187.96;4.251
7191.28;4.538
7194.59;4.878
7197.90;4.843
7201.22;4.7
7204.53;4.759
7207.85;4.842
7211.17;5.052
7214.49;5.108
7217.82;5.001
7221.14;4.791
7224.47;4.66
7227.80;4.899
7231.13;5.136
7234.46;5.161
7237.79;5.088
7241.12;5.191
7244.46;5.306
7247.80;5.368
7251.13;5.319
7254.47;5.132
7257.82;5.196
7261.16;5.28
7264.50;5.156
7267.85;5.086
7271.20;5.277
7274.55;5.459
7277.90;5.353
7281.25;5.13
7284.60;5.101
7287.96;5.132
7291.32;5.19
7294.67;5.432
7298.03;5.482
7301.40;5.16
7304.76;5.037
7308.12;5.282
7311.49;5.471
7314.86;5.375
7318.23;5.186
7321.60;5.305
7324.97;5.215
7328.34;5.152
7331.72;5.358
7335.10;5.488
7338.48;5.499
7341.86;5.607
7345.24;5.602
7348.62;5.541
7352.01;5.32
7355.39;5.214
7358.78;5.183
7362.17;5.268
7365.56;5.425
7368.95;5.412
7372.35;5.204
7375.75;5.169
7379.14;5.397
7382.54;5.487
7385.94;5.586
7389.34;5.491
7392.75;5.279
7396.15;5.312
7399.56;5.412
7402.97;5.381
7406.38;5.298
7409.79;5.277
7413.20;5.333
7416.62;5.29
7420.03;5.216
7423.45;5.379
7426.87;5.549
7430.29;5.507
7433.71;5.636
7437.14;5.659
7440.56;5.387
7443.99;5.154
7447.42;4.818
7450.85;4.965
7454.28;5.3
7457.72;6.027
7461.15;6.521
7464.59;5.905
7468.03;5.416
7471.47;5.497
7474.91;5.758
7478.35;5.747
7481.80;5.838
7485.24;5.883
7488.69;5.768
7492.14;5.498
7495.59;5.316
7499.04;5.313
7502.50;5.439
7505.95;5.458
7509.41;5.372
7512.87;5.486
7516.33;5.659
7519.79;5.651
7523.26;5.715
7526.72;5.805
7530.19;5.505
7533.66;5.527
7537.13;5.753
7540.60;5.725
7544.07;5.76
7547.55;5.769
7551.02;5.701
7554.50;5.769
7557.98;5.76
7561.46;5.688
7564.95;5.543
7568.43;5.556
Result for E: 7497.8 AA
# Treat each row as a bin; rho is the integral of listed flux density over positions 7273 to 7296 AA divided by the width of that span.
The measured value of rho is 5.25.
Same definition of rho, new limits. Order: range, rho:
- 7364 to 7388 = 5.38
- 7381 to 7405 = 5.42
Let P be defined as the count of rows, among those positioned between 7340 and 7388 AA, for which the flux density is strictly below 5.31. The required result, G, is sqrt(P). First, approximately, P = 5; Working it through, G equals 2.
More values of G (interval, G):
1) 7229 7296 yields 4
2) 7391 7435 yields 2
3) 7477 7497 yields 0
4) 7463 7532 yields 0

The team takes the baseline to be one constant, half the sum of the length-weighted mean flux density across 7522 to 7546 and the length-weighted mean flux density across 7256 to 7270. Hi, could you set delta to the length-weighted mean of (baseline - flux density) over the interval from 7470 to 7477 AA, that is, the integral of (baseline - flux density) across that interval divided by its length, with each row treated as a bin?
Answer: -0.21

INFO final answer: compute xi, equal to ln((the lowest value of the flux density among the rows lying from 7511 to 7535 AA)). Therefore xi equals 1.70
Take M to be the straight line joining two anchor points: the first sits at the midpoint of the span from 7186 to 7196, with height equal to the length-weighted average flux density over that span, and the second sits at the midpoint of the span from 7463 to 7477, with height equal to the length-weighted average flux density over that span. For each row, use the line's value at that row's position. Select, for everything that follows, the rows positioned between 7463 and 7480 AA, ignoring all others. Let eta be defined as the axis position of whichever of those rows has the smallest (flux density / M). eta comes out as 7468.03 AA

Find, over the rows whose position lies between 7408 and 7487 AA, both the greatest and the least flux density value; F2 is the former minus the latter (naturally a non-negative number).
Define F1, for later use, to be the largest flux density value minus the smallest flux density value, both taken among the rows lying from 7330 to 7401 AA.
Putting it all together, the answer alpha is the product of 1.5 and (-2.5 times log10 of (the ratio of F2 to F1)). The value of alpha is -2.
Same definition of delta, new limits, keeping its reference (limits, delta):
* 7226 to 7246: 0.31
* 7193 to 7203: 0.63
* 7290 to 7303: 0.11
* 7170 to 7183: 0.53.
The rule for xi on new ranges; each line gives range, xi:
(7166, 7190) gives 1.44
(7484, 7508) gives 1.67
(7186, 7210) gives 1.45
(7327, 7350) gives 1.64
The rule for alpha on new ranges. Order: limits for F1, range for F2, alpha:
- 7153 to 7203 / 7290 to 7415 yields 1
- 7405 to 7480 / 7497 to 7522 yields 3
